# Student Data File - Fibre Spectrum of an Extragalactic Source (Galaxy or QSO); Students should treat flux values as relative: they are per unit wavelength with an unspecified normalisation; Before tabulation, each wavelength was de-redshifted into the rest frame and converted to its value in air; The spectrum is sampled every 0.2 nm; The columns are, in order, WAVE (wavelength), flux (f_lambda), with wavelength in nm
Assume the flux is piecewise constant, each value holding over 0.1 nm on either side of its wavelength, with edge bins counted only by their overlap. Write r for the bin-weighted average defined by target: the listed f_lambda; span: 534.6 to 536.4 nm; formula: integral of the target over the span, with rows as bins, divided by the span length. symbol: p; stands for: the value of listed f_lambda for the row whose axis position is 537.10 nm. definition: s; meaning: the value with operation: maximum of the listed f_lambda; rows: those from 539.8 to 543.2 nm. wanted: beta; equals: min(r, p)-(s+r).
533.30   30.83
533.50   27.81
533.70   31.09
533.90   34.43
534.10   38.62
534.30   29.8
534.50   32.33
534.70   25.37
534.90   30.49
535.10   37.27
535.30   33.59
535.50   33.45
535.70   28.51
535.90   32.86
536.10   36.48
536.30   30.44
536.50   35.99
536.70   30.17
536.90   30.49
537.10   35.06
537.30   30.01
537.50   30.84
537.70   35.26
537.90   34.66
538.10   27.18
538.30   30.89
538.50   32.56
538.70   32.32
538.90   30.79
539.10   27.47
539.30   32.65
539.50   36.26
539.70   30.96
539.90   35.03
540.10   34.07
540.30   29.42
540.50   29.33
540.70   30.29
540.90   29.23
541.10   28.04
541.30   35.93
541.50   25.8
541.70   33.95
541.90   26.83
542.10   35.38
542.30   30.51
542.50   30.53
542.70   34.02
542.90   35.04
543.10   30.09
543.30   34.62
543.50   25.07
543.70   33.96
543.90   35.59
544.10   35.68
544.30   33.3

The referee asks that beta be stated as -35.9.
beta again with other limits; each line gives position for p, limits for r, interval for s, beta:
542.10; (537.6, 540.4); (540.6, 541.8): -35.9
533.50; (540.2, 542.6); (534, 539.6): -41.2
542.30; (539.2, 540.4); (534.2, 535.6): -39.8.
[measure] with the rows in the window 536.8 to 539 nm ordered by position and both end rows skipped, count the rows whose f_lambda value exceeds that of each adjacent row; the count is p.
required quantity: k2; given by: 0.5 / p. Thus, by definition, 0.17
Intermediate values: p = 3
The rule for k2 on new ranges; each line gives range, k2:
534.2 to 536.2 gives 0.25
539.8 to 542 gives 0.17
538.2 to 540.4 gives 0.17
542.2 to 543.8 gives 0.25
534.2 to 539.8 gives 0.06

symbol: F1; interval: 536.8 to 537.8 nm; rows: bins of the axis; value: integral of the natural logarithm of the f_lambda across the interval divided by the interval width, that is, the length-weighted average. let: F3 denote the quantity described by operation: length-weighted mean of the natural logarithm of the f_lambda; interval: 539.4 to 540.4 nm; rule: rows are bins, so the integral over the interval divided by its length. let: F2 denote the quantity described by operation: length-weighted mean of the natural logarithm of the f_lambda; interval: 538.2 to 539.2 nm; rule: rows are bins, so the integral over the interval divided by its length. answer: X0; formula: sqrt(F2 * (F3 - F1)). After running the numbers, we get 0.29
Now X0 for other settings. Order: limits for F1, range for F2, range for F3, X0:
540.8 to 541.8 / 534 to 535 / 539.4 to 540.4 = 0.54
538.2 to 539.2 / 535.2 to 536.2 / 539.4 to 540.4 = 0.50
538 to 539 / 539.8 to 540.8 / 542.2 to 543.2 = 0.38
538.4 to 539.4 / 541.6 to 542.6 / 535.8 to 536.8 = 0.46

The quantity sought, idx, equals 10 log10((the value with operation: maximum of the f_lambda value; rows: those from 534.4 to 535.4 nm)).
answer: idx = 15.7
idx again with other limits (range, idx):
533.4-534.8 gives 15.9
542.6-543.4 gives 15.4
